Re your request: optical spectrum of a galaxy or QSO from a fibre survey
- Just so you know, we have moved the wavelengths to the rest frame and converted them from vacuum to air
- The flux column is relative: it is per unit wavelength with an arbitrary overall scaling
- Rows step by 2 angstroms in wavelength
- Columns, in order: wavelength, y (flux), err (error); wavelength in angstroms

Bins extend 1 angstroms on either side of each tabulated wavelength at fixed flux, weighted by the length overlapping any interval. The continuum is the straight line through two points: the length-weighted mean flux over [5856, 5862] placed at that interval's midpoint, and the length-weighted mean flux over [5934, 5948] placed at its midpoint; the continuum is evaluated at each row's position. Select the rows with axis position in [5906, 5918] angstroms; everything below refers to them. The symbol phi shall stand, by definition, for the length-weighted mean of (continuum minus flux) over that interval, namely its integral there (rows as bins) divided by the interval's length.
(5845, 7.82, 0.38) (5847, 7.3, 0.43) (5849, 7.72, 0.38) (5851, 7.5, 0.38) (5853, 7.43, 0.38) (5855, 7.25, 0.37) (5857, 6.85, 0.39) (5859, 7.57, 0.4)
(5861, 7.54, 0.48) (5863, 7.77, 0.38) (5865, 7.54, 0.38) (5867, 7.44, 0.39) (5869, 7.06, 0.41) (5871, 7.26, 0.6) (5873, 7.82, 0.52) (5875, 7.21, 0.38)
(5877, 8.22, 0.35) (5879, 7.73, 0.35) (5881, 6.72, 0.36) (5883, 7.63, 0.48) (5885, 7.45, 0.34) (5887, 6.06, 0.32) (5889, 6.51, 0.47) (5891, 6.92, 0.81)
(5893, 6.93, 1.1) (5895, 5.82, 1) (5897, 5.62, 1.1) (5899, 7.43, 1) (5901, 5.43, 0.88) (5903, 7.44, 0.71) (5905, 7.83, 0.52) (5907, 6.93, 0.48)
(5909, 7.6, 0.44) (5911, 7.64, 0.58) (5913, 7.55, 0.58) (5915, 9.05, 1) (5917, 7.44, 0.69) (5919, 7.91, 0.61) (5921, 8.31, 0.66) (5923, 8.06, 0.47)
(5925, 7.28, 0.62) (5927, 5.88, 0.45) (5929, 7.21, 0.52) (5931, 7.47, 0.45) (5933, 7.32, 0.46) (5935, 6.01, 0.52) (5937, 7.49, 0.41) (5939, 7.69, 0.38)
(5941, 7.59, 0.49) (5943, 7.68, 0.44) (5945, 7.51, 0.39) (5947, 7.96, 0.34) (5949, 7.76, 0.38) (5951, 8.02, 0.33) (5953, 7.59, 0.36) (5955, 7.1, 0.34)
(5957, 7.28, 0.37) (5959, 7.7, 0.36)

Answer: -0.3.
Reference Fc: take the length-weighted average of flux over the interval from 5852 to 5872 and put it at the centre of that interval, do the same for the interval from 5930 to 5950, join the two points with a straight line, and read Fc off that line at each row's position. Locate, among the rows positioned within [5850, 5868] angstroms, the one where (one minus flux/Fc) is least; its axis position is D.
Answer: 5863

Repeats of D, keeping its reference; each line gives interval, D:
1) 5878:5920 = 5915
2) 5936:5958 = 5951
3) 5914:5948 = 5915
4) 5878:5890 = 5879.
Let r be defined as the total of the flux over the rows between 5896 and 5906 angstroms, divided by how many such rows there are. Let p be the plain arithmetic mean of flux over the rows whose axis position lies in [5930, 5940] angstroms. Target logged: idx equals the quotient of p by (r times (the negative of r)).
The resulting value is -0.158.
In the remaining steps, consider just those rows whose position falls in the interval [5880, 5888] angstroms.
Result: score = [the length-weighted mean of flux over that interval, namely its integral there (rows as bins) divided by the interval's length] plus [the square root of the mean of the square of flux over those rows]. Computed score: 14.0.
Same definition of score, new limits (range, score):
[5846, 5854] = 15.0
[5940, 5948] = 15.4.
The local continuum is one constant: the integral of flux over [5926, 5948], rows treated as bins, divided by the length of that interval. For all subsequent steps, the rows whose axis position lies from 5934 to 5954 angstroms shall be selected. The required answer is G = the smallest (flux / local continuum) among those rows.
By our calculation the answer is 0.828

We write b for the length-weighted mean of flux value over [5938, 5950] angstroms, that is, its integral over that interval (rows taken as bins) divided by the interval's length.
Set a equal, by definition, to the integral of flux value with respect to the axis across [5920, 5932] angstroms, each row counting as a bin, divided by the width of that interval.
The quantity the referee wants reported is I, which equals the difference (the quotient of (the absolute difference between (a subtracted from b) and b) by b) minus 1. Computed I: -0.04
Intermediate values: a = 7.4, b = 7.7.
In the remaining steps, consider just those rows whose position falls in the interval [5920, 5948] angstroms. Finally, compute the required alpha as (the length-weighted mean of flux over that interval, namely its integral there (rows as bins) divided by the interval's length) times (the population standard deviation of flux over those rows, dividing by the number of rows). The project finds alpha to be 4.9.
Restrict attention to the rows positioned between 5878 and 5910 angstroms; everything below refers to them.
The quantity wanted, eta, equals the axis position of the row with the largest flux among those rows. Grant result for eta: 5905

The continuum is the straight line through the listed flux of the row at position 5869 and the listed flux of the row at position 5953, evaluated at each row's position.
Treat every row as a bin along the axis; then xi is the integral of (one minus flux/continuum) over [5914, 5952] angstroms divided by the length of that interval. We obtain -0.01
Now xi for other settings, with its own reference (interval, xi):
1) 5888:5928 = 0.02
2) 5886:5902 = 0.12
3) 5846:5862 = -0.06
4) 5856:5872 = -0.05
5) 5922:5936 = 0.05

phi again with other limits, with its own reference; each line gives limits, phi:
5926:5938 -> 0.5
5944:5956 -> -0.2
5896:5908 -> 0.6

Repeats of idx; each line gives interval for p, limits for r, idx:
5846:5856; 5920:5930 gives -0.138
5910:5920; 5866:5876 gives -0.146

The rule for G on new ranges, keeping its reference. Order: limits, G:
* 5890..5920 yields 0.748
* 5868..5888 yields 0.835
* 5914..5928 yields 0.810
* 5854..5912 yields 0.748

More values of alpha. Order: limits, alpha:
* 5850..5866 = 1.9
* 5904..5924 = 4.2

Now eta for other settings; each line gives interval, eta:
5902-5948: 5915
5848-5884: 5877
